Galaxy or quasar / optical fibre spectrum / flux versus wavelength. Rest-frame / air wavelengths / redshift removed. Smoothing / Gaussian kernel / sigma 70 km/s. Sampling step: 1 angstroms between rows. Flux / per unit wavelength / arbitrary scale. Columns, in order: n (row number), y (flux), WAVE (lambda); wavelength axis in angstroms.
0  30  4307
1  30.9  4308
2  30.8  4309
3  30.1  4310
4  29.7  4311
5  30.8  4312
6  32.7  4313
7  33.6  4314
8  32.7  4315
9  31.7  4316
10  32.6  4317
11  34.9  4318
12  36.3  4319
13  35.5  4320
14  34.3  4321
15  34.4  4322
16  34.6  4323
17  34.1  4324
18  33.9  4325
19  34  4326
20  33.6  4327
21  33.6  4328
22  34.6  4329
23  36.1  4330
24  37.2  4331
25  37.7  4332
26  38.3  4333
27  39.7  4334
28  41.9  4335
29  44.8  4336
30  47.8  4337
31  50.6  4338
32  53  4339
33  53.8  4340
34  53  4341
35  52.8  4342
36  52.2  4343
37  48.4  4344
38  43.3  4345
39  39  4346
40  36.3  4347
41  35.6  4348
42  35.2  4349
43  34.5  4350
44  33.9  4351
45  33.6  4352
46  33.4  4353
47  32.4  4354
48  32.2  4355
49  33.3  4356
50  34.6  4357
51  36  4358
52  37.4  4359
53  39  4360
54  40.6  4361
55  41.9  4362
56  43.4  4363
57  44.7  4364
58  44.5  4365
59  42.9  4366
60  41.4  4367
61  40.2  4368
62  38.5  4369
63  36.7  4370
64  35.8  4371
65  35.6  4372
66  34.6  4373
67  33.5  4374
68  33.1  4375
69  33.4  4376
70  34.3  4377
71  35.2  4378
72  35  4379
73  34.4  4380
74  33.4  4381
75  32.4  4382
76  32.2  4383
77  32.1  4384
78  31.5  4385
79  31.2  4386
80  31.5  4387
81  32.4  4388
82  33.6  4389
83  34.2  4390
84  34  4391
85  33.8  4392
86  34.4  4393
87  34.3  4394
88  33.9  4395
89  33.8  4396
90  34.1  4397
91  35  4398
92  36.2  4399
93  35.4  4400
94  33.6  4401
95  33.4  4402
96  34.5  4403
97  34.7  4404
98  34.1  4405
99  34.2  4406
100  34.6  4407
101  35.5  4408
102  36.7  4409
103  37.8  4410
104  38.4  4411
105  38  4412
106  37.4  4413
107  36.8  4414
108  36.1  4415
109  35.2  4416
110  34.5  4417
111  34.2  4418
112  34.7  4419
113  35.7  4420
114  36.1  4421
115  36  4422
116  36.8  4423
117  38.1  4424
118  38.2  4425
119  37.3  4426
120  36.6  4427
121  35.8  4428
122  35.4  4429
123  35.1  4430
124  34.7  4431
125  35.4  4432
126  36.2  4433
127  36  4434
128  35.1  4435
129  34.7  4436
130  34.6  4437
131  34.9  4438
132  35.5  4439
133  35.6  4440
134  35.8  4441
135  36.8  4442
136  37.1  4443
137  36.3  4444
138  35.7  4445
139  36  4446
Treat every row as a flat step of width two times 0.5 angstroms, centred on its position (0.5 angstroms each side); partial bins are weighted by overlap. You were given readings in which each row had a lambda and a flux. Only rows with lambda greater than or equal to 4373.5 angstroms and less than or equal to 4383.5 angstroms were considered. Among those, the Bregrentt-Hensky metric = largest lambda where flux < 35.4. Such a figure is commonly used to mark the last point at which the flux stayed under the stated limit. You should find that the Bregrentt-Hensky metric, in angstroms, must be 4383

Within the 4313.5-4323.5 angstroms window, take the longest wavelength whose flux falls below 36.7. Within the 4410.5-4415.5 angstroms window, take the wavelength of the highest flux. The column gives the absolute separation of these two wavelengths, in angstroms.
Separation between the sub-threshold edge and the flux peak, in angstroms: 88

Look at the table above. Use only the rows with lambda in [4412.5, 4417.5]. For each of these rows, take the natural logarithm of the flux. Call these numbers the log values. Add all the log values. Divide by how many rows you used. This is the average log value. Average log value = 3.58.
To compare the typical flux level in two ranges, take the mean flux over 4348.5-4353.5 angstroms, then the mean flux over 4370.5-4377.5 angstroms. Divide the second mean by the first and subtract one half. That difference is 0.51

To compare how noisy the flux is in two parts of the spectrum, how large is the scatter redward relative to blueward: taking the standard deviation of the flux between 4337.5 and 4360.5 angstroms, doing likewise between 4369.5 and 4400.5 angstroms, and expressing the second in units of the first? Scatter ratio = 0.17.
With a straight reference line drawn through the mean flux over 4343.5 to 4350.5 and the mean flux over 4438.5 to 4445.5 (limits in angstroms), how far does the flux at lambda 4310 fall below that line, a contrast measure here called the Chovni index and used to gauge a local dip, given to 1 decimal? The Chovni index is 9.9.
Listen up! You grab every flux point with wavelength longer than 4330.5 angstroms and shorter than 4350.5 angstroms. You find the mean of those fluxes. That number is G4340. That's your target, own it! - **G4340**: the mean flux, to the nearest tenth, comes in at 43.8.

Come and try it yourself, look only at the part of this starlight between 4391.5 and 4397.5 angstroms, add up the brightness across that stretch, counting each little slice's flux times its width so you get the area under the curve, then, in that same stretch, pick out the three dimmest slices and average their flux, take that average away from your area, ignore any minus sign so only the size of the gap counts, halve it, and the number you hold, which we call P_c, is 85.2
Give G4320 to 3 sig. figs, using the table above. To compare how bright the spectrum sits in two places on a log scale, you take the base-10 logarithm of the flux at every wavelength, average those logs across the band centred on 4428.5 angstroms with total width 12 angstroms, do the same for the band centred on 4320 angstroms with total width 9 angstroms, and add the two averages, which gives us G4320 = 3.09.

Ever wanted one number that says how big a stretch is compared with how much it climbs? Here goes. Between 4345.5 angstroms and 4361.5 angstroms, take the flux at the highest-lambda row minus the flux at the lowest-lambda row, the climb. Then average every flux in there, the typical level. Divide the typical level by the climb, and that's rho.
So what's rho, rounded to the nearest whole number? 22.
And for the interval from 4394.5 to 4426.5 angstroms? 10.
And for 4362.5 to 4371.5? -5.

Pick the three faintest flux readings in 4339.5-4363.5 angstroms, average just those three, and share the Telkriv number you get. 32.6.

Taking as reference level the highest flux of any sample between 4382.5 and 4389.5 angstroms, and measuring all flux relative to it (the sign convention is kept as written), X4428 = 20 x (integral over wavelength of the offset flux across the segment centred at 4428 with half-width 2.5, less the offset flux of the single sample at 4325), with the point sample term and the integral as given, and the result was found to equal 238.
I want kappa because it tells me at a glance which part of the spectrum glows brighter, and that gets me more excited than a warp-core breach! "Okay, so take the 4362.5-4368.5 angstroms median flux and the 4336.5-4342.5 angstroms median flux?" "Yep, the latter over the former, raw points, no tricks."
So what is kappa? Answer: 1.23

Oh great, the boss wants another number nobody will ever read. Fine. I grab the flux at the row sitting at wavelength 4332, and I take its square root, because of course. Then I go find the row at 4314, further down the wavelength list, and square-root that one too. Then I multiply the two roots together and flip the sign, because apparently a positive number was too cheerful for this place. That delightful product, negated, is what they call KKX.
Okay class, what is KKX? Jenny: -35.6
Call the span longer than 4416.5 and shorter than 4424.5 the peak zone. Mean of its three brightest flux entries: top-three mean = 37.0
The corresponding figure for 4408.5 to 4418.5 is 38.1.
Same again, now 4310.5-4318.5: 33.7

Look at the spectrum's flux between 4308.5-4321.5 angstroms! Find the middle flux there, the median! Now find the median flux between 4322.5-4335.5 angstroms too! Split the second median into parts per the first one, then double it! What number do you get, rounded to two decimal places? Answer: 2.12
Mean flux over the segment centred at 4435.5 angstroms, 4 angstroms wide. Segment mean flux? 35.1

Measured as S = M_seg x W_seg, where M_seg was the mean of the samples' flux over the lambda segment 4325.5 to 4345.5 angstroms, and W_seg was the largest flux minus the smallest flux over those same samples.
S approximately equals 875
